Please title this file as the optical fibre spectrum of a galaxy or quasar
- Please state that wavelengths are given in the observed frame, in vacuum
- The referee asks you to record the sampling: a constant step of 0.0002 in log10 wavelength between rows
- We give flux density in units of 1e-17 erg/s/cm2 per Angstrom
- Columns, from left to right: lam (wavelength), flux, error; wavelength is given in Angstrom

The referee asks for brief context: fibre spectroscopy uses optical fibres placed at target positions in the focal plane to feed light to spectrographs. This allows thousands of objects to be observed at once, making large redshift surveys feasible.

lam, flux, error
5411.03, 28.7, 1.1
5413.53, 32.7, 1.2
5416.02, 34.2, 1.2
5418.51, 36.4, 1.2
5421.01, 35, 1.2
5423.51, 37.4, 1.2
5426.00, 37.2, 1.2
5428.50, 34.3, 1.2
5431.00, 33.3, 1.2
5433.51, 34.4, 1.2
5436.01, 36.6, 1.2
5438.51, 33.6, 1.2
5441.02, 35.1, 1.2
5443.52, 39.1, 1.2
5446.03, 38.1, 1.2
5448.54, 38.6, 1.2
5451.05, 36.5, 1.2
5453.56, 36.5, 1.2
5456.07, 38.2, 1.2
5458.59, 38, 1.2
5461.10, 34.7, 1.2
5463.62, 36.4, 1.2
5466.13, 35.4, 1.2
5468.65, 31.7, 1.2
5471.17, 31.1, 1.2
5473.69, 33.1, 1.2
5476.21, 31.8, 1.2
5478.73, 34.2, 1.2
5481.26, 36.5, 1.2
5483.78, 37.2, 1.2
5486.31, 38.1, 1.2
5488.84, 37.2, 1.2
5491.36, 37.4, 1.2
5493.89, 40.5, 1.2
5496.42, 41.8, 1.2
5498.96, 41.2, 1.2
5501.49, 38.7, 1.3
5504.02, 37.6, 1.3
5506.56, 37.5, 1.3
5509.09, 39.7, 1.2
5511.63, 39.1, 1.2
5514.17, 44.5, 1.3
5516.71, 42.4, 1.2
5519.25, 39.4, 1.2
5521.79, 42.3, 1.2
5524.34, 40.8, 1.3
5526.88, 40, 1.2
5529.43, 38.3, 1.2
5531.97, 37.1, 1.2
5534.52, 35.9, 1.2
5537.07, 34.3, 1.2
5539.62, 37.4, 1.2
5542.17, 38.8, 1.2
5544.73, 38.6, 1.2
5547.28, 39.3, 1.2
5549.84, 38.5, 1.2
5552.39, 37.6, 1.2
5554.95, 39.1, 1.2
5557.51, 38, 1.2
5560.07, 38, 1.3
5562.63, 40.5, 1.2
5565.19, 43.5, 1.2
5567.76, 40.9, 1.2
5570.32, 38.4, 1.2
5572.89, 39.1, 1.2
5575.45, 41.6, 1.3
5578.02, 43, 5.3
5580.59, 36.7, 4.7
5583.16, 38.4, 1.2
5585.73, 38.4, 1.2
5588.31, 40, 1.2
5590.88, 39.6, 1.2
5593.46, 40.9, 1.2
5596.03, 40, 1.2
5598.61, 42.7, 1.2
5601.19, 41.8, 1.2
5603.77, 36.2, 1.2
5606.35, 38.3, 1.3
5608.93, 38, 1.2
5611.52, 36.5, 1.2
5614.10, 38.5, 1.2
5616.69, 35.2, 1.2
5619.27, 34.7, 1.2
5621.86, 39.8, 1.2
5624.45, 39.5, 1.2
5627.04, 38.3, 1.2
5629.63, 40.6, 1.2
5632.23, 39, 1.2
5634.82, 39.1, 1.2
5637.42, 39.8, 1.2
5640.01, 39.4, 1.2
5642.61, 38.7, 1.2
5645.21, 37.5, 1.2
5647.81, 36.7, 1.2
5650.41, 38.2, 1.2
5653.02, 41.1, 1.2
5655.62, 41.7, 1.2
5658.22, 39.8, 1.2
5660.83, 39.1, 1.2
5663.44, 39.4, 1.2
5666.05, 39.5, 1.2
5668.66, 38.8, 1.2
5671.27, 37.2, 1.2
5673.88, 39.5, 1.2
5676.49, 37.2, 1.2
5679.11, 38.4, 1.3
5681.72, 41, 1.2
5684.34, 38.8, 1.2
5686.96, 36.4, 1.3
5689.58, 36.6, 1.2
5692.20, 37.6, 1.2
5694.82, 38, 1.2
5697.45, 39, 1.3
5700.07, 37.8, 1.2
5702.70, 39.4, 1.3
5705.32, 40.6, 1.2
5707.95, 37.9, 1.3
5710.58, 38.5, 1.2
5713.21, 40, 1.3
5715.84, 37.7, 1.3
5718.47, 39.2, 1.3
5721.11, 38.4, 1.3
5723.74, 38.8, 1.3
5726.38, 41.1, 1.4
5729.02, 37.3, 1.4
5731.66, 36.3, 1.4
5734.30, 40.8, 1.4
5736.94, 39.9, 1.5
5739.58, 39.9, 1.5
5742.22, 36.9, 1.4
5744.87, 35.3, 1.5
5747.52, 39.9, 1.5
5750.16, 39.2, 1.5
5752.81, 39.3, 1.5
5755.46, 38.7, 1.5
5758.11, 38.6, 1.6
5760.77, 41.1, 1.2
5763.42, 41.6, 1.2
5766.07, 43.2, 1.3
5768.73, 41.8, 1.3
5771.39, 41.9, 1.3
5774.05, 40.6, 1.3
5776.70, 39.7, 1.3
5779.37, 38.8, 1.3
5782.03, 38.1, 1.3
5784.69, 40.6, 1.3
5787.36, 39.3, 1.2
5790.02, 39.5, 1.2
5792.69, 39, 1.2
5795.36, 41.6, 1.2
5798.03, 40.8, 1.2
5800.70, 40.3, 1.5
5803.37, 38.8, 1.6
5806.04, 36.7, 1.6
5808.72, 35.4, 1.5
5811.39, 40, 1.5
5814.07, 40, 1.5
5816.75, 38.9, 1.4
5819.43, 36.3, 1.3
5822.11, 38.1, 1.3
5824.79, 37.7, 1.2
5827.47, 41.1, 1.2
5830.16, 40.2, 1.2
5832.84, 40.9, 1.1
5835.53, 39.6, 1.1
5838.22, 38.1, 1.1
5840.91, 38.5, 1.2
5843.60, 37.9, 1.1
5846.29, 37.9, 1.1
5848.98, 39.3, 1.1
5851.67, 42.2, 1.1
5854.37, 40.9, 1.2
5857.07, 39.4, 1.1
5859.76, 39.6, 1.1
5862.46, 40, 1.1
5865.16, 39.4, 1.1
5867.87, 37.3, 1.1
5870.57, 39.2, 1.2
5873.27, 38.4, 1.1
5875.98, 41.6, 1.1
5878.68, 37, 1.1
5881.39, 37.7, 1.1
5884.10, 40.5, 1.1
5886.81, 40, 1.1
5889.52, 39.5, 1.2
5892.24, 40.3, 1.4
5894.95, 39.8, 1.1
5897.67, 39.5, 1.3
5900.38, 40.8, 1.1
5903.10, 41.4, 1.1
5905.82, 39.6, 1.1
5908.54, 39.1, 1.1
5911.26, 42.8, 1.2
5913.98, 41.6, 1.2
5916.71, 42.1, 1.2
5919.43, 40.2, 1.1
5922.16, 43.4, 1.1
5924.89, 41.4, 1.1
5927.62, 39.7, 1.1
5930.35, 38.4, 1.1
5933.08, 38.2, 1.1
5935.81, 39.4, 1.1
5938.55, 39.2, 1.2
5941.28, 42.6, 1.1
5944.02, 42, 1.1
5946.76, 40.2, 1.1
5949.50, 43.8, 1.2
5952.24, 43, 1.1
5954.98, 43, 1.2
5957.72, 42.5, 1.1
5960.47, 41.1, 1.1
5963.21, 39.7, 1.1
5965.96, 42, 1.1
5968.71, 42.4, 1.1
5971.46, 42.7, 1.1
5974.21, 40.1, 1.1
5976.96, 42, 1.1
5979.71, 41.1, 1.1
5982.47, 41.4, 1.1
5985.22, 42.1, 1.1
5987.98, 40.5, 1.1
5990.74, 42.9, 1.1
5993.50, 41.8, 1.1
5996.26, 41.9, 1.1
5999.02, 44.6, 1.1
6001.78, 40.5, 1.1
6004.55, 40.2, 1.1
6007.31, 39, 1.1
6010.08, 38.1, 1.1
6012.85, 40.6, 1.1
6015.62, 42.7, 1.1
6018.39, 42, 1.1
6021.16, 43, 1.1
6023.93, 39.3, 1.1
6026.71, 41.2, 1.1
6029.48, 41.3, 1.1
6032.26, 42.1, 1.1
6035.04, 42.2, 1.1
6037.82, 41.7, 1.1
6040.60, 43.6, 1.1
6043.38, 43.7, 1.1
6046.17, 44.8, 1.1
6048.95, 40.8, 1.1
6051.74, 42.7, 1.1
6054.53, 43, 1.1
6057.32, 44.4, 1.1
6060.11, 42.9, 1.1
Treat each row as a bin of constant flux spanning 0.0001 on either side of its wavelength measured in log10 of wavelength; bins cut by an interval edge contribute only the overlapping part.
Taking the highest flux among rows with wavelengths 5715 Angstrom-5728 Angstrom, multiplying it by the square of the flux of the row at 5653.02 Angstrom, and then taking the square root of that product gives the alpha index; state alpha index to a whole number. 263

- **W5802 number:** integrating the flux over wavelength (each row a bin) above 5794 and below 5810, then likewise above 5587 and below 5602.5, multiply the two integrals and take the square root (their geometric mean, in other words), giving 628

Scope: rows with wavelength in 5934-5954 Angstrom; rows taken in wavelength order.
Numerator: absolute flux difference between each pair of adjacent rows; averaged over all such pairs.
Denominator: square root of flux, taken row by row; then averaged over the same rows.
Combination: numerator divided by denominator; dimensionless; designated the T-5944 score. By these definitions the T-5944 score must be 0.27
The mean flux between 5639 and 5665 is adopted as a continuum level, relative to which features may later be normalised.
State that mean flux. 39.2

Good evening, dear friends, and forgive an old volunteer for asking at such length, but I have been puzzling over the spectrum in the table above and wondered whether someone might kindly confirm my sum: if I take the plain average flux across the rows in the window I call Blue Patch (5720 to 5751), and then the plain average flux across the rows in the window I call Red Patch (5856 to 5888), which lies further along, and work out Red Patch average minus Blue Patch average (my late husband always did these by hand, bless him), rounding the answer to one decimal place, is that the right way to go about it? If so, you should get 0.5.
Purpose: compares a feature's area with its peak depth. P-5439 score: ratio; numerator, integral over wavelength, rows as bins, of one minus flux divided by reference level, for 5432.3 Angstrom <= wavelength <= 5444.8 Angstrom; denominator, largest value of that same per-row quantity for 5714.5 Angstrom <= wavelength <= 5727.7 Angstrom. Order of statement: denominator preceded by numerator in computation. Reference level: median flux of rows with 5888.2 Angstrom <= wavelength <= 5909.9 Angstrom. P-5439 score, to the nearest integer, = 25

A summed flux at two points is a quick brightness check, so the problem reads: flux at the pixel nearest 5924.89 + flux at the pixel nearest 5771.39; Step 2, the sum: 83.3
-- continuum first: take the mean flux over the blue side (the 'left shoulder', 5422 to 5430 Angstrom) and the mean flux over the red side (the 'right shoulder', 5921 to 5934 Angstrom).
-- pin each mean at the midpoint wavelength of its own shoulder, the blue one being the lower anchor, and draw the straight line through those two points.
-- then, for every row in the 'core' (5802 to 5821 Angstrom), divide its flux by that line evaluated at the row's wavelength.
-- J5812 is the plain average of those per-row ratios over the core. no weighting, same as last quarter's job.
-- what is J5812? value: 0.97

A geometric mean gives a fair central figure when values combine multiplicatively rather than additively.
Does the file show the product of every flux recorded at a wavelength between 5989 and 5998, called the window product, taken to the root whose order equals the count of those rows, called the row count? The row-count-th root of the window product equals 42.2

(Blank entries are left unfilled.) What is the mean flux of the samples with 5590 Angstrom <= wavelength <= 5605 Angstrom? 40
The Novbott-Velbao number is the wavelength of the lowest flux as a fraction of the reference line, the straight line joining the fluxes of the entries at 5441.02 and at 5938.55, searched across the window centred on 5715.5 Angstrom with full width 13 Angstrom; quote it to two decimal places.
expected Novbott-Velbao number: 5715.84 Angstrom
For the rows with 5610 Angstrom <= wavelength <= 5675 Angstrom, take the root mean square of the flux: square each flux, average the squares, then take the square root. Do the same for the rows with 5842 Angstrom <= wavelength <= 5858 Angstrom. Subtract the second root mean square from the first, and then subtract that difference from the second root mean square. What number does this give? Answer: 40.5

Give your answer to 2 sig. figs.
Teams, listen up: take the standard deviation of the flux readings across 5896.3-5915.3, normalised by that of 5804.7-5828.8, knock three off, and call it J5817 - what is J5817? -2.3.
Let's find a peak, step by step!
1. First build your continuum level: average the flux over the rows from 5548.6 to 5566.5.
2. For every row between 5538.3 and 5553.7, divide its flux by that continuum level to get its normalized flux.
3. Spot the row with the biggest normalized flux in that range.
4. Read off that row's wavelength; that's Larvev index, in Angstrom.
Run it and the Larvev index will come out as 5547.28 Angstrom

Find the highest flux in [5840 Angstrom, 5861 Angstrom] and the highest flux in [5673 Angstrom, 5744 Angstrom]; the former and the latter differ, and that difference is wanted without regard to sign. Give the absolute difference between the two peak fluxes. 1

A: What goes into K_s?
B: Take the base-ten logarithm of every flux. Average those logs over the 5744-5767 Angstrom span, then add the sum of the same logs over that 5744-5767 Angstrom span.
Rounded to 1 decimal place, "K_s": 16.0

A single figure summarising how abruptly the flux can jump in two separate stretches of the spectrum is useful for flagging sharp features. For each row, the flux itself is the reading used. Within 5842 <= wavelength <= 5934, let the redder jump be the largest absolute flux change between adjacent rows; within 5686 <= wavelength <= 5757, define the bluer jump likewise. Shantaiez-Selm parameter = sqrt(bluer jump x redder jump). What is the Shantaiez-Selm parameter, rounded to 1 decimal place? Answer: 4.6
